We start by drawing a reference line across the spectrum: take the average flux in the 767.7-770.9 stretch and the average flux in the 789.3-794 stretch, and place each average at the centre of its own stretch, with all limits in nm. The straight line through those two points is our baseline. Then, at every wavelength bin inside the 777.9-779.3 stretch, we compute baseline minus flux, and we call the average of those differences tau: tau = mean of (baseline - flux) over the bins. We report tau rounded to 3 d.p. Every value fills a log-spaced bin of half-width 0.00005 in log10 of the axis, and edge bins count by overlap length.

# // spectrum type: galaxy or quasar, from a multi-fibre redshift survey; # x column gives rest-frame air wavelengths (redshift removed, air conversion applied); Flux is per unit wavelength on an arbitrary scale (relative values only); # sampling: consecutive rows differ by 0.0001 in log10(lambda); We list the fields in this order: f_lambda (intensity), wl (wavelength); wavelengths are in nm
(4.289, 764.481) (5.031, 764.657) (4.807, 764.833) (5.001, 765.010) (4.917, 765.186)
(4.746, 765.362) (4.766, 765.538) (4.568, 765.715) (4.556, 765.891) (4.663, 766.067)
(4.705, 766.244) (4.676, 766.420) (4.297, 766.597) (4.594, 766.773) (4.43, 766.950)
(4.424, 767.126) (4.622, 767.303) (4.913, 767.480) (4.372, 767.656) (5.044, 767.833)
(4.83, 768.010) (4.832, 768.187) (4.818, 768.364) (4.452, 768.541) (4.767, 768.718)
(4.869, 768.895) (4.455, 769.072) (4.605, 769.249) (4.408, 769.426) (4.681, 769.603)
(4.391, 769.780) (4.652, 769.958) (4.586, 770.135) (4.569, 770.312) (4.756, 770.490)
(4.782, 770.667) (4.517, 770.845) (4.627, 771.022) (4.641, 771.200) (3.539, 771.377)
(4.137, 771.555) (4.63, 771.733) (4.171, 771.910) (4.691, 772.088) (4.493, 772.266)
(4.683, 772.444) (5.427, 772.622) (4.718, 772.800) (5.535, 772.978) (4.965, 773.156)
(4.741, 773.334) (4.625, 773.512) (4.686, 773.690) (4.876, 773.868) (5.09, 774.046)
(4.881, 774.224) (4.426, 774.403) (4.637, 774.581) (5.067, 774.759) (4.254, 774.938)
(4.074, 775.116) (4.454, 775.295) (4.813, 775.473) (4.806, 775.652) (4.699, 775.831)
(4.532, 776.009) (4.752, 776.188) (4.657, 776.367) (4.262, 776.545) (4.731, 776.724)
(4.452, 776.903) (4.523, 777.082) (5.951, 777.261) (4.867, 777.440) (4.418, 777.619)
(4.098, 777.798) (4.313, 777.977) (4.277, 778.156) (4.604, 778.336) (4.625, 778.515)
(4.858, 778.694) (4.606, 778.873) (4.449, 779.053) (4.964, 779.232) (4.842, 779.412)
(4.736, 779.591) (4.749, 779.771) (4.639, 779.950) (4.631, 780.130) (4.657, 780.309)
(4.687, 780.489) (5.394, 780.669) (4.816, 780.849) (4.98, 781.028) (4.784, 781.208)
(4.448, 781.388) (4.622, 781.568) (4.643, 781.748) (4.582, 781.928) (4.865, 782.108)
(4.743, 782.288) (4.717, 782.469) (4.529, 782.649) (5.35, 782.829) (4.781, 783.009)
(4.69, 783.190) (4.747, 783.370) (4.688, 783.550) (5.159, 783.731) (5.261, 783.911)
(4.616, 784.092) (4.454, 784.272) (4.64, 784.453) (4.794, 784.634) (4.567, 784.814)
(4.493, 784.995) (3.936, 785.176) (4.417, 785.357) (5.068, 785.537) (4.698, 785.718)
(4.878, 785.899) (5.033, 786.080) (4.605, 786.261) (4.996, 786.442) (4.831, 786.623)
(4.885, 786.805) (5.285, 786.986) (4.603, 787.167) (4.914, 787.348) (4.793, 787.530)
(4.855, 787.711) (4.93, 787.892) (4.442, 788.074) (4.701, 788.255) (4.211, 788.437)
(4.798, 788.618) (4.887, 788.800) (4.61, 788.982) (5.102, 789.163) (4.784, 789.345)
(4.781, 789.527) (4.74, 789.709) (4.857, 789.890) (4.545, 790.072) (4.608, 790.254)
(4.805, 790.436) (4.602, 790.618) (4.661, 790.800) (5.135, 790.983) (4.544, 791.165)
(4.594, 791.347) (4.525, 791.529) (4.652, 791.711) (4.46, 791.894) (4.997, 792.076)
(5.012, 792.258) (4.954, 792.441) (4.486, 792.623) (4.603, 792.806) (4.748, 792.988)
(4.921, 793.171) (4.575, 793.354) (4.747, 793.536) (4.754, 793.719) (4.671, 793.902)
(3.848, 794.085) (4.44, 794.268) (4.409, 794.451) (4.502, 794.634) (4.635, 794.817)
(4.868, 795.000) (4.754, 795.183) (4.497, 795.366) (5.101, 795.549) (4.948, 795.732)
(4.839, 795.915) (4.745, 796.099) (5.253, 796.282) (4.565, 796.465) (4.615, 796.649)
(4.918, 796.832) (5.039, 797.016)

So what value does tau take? 0.103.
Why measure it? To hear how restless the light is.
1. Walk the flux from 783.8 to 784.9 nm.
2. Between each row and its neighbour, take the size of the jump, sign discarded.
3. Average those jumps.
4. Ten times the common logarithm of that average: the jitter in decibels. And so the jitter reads -6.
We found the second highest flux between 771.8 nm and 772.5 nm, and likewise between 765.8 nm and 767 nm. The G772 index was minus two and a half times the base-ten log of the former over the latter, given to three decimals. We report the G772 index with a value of -0.002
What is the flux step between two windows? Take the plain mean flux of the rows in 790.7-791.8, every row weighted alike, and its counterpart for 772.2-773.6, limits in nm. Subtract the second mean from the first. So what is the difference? -0.2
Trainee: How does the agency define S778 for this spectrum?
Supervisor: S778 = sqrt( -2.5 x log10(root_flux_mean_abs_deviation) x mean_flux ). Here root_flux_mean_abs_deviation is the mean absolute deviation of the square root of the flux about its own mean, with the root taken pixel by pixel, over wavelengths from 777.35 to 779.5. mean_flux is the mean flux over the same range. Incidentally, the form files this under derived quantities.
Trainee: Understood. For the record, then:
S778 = 3.83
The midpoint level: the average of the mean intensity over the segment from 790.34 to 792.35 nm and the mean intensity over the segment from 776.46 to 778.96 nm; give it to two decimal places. 4.67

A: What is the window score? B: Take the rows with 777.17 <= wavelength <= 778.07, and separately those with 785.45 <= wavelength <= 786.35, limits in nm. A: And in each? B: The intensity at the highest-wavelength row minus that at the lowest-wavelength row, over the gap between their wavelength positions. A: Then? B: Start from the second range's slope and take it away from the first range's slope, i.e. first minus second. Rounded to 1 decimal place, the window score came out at -1.6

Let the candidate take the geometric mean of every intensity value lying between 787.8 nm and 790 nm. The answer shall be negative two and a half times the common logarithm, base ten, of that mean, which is -1.688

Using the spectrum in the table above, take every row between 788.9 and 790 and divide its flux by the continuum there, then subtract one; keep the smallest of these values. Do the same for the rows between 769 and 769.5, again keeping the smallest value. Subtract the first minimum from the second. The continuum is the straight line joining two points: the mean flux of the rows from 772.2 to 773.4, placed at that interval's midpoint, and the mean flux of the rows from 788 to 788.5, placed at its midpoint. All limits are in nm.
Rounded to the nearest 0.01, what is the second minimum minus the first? -0.17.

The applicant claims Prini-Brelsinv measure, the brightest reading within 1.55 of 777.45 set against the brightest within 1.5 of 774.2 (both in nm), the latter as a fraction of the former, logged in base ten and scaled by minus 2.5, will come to 0.079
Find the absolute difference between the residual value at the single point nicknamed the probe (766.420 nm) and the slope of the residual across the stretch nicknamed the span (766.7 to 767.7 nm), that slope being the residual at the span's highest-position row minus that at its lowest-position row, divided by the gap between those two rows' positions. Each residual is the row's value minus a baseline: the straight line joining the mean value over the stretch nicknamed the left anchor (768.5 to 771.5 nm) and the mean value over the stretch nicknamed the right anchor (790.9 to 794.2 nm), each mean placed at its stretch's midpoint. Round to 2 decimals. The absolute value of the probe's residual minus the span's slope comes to 0.41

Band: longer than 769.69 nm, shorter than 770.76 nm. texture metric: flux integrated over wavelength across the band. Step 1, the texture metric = 4.9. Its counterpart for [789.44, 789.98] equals 2.6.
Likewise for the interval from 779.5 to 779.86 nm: 1.7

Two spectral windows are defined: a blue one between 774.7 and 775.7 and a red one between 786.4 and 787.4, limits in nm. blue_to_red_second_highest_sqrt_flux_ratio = 0.982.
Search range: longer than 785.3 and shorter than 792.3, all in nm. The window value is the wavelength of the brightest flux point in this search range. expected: 786.986 nm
